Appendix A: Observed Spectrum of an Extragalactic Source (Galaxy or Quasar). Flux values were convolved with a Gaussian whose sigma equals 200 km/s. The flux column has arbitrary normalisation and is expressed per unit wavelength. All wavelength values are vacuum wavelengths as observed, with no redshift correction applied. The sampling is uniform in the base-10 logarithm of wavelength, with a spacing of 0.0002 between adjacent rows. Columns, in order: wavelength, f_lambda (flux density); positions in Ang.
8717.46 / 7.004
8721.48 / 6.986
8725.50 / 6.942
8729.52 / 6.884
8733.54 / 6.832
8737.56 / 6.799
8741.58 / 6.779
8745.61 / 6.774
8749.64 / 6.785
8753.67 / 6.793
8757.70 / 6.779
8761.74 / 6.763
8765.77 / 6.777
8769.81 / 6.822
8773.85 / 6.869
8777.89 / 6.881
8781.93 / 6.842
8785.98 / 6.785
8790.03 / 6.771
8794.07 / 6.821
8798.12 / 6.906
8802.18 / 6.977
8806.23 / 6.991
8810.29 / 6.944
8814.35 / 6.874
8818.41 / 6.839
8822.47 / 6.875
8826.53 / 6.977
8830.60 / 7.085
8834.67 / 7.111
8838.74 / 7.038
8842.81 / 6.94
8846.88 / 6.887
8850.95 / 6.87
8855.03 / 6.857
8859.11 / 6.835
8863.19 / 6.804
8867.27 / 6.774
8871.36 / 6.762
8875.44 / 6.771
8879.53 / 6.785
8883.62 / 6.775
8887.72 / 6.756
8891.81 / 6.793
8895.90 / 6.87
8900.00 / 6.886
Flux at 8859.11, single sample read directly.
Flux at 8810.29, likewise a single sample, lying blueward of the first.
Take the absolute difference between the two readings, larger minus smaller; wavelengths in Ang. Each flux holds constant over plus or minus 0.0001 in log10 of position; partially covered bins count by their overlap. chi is 0.109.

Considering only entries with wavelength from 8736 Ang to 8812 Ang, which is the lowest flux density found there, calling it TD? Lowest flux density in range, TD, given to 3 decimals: 6.763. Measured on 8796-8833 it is 6.839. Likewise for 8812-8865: 6.804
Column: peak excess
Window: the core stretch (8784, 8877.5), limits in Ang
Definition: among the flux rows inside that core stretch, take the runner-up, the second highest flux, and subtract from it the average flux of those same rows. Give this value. 0.19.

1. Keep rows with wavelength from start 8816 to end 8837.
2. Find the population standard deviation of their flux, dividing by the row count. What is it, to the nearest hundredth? 0.11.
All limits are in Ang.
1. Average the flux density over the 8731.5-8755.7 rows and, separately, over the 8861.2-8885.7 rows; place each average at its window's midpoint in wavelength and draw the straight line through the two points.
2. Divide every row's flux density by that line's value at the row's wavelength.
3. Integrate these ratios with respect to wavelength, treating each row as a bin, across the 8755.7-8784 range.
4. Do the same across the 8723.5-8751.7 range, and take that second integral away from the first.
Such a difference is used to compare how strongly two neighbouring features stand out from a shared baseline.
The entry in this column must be 0.1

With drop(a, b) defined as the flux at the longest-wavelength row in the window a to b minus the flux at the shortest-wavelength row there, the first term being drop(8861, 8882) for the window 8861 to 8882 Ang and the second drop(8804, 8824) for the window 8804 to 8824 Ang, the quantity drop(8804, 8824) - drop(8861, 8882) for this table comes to -0.10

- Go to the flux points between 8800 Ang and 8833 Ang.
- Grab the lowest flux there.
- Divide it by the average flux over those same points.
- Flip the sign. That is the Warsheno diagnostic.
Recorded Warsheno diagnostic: -0.985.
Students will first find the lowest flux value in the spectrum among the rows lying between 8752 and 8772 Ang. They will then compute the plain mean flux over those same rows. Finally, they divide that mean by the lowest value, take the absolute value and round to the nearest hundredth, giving 1.00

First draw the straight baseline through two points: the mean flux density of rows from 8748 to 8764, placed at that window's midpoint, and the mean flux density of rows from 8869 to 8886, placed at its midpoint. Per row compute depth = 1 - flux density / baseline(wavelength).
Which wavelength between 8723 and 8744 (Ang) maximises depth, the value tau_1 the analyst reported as 8741.58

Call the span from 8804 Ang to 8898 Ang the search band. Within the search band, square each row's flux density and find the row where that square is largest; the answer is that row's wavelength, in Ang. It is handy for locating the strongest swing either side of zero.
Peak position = 8834.67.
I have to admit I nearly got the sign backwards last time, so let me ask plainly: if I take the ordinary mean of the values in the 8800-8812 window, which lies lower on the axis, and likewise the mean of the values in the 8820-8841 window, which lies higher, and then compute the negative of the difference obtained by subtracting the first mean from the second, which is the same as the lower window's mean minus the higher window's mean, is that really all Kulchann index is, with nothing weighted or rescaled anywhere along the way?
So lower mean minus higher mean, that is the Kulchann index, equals -0.05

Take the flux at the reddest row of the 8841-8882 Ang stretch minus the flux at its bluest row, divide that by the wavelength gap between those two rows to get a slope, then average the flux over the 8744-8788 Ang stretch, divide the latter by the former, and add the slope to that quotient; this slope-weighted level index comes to -1612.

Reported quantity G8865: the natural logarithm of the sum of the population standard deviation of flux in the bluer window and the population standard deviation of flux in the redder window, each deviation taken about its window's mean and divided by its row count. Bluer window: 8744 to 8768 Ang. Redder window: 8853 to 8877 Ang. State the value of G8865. -3.11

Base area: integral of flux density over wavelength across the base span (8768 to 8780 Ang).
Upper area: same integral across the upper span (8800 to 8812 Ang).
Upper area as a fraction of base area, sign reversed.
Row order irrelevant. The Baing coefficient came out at -1.02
